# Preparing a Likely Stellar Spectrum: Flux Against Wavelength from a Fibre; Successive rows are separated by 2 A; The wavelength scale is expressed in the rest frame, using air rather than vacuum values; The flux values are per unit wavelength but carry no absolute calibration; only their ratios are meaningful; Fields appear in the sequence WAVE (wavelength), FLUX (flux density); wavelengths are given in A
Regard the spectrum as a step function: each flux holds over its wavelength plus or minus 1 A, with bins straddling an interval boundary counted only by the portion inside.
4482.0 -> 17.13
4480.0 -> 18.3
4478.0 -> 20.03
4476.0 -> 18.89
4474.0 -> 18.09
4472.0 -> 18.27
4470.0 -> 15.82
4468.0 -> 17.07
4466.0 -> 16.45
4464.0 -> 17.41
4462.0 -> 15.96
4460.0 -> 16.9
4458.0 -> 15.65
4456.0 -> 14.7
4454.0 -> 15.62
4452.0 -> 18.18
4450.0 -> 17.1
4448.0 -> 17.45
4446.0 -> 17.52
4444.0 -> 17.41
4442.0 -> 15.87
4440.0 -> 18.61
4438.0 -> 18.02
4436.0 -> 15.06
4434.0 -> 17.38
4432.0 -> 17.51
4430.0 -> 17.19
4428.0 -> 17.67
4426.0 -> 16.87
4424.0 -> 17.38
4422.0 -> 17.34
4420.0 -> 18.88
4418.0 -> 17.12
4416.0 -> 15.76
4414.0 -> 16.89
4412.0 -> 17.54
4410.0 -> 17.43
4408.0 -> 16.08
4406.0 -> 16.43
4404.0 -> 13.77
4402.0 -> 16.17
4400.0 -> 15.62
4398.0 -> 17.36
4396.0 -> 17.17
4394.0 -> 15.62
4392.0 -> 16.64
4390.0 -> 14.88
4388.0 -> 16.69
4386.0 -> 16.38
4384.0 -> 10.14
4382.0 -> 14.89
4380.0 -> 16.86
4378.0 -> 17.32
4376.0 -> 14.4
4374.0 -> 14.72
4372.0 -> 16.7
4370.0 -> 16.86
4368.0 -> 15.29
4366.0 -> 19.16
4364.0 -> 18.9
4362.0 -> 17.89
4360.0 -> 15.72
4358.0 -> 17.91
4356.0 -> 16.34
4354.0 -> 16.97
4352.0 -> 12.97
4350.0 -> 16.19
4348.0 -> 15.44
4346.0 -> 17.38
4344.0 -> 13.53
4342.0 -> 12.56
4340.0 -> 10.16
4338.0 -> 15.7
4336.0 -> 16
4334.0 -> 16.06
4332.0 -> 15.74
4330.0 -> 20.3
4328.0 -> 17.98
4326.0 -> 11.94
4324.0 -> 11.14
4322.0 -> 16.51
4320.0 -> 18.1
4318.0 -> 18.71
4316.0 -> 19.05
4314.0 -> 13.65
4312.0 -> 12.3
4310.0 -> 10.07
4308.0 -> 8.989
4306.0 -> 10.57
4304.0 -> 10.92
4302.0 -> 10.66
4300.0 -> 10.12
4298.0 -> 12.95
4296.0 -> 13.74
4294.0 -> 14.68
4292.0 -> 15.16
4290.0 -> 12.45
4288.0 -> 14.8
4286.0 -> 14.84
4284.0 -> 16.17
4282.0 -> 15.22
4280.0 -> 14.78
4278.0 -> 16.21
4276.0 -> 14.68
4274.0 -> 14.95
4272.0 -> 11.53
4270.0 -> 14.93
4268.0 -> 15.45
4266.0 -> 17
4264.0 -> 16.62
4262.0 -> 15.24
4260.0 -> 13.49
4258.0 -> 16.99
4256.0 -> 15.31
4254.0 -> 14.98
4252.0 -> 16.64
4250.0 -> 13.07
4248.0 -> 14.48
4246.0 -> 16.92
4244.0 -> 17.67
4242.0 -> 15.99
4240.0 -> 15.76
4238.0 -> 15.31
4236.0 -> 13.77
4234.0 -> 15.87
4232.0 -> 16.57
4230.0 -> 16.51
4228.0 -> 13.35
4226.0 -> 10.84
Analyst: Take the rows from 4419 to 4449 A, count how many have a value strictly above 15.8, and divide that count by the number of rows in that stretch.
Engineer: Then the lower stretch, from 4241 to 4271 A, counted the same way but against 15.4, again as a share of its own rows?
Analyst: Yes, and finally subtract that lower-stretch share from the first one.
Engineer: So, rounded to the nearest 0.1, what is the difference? 0.4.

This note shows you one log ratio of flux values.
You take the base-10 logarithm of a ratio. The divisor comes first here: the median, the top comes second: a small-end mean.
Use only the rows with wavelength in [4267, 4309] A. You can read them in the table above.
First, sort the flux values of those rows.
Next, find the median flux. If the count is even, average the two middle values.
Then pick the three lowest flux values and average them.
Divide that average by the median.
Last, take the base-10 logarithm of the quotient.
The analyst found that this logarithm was -0.17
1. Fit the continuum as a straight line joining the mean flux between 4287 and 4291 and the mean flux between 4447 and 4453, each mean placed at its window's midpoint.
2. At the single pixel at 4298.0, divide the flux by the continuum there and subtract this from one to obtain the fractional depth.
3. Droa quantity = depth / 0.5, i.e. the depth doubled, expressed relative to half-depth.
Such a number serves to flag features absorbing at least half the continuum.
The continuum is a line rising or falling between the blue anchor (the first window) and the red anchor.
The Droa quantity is 0.13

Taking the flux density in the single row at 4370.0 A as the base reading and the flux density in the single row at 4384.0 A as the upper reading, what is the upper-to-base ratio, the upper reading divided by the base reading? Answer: 0.60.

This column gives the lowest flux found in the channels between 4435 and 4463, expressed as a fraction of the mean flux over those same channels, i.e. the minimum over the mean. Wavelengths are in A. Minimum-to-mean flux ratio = 0.88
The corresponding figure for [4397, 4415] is 0.84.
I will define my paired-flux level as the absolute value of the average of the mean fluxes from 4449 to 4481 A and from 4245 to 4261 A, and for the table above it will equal 16.2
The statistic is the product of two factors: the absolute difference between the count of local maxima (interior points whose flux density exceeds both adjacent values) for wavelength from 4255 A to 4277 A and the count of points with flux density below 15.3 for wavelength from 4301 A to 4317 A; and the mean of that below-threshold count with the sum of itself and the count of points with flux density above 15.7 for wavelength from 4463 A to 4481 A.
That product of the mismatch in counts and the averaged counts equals 46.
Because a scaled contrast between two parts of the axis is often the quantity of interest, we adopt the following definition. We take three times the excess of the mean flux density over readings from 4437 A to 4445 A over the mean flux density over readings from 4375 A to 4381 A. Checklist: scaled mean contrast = 3.9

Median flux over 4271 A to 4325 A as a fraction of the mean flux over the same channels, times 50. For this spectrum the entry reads 53.1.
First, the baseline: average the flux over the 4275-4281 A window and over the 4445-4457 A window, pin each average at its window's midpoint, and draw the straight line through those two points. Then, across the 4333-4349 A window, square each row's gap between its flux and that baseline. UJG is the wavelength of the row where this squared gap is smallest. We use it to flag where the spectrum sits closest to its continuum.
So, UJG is 4338.0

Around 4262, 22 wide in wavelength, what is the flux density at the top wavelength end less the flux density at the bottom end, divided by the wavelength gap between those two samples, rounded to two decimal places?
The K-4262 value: -0.26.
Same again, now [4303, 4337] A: 0.16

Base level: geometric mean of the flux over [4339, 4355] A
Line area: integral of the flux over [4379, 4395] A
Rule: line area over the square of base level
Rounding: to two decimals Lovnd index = 1.21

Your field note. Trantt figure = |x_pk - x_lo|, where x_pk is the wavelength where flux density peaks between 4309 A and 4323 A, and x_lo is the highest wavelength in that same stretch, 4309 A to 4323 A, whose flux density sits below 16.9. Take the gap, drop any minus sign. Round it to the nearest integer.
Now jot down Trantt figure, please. 6 A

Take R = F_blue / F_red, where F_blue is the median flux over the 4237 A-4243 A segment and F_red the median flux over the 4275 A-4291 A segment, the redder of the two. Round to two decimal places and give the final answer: 1.06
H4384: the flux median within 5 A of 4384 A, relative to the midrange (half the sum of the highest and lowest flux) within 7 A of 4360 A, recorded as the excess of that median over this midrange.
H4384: -1.1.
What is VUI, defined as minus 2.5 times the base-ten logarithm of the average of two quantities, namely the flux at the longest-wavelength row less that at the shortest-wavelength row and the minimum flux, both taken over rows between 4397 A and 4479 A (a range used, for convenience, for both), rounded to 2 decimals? -2.29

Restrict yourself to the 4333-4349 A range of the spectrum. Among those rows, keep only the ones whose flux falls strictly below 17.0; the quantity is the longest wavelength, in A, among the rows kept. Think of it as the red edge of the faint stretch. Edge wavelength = 4348.0 A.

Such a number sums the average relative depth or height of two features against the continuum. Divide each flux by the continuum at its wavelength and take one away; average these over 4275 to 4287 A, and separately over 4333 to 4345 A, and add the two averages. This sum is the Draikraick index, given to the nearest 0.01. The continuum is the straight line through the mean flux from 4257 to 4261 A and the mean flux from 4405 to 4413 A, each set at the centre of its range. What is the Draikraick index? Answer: -0.14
